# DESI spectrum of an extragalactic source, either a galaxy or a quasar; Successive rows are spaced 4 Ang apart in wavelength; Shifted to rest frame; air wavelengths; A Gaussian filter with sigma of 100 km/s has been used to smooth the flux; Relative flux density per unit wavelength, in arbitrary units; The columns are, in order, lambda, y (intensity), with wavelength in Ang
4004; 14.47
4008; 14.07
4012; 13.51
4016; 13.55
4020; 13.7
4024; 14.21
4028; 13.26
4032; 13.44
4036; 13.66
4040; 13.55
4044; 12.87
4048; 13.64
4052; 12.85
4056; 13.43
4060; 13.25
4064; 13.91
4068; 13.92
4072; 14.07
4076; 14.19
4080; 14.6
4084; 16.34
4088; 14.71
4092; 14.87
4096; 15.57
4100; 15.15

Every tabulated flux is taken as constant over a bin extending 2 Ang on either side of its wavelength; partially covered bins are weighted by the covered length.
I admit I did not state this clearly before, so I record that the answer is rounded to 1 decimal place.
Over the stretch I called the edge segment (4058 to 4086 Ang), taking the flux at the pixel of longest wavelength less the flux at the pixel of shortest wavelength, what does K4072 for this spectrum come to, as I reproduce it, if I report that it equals 3.1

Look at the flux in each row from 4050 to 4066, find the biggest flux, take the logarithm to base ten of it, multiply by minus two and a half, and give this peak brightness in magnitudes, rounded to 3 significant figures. -2.86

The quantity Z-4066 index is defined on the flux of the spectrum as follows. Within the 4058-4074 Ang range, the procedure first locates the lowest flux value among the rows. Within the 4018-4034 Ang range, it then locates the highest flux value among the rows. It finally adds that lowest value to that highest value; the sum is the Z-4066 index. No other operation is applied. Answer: 27.5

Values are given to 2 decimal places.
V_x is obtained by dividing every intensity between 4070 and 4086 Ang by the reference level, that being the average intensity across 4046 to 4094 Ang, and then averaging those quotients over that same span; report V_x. 1.05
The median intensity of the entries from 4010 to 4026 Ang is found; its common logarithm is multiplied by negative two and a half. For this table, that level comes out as -2.84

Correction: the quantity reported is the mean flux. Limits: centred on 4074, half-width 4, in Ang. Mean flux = 14.1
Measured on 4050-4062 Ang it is 13.2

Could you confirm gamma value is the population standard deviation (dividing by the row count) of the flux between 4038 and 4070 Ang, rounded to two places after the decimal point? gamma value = 0.39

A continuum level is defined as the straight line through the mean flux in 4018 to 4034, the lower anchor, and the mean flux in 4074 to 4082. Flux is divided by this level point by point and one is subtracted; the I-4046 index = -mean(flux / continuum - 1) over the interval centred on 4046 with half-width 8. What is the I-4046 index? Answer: 0.051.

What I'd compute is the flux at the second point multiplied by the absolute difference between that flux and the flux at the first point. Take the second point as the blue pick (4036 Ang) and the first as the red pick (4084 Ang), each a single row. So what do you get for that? 37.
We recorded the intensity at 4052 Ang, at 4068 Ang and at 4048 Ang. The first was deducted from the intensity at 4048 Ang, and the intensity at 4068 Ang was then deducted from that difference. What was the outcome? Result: -13.1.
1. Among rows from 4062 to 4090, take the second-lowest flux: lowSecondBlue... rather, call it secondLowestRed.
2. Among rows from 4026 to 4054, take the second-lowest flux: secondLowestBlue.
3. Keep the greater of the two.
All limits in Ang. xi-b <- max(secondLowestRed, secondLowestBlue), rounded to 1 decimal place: 13.9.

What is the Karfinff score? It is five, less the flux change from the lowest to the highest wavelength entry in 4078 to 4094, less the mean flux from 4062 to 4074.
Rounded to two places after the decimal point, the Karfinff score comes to -9.24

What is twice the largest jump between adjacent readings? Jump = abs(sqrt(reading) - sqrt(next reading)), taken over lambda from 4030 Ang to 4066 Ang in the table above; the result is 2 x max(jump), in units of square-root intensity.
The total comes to 0.22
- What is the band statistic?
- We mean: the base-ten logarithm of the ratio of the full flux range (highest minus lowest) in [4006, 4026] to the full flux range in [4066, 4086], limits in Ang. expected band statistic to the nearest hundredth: -0.54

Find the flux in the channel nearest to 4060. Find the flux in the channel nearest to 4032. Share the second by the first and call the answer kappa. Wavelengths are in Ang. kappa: 1.01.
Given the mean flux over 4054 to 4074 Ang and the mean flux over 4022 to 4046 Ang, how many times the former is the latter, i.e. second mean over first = 0.98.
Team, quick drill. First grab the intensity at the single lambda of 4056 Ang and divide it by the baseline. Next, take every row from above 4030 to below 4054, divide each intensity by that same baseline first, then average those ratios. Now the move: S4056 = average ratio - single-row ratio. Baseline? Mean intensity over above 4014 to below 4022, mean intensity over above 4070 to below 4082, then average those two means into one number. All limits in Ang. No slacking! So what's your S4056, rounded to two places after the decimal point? -0.01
